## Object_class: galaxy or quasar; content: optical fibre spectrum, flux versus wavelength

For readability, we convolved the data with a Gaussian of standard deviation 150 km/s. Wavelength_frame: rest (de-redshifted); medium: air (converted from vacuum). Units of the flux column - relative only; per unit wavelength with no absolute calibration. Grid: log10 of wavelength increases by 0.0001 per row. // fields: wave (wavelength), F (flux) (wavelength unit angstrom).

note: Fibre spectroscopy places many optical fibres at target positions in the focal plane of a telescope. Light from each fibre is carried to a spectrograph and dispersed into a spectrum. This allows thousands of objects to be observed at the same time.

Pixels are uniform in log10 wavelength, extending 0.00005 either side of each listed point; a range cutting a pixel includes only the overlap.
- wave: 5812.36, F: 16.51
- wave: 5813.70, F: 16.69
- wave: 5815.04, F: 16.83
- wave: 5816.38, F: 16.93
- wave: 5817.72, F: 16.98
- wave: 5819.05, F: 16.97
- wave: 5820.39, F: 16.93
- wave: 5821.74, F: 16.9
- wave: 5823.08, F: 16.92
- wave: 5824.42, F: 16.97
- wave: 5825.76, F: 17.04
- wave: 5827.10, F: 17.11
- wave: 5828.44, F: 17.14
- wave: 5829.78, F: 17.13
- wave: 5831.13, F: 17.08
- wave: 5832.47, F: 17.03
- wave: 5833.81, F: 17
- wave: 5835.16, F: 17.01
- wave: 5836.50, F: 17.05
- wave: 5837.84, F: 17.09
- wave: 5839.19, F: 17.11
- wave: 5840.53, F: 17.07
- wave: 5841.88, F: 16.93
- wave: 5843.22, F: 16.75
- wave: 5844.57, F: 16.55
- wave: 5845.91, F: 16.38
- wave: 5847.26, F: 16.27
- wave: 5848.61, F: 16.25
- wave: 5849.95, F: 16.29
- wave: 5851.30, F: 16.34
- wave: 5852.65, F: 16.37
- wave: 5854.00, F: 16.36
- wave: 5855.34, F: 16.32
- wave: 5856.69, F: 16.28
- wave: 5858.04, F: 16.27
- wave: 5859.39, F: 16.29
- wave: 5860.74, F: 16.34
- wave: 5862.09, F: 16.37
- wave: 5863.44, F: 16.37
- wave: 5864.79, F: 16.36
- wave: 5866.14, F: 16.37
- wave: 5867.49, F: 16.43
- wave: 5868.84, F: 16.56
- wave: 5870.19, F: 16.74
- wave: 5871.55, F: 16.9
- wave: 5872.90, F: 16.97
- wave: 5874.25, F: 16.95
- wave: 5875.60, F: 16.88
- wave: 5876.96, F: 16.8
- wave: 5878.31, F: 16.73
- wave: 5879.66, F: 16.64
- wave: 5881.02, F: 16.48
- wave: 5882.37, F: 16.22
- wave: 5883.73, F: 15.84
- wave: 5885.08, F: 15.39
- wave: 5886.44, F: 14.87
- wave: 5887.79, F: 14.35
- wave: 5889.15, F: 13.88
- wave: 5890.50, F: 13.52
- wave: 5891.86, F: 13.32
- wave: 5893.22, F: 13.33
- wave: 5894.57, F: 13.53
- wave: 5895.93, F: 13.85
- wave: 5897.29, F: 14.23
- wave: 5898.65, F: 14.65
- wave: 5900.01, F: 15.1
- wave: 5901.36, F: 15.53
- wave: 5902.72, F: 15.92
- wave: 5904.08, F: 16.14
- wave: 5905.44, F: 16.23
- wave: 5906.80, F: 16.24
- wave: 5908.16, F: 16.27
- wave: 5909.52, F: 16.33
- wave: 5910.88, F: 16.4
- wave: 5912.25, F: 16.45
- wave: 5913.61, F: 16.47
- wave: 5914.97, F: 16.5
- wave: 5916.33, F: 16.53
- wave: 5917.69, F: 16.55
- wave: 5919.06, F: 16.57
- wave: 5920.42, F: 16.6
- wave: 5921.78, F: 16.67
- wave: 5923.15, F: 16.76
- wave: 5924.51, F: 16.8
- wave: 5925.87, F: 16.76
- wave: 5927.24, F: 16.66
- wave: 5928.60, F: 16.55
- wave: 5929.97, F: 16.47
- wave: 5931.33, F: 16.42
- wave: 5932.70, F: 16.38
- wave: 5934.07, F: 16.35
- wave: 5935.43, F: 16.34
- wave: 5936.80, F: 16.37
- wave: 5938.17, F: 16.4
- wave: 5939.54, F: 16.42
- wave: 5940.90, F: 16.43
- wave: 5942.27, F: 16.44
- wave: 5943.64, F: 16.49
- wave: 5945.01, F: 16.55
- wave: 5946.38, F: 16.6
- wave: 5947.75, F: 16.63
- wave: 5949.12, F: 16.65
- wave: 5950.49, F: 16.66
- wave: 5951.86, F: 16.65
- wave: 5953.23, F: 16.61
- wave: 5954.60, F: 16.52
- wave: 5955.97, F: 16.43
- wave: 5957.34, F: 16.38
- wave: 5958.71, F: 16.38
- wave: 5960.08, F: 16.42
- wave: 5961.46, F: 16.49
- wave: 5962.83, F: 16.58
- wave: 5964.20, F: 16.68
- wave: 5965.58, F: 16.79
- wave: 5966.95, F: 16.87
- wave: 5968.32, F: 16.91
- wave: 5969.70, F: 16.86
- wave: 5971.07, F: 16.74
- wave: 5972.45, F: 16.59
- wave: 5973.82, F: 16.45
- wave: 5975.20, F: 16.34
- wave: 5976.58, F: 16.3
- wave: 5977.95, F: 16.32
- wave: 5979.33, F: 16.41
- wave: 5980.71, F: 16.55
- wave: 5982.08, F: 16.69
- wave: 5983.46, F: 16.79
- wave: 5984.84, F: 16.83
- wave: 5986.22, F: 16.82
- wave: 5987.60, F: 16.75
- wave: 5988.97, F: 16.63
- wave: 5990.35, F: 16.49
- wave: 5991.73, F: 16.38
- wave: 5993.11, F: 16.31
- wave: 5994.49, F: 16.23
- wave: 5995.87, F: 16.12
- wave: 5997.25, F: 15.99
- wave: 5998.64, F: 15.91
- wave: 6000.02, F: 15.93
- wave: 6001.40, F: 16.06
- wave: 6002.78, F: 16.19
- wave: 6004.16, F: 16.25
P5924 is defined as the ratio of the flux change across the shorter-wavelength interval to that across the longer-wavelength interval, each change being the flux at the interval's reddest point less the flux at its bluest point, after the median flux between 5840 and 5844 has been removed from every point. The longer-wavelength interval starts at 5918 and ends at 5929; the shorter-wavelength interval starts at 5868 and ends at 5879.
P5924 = -8.5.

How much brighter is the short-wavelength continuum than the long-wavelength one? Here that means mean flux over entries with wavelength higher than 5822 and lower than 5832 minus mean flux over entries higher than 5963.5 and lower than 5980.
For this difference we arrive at 0.5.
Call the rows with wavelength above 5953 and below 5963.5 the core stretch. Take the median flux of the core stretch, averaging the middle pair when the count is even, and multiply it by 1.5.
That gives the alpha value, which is 24.7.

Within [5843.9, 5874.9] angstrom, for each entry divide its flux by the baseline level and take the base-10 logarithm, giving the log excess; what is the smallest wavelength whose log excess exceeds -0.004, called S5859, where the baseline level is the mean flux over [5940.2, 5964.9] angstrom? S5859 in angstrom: 5844.57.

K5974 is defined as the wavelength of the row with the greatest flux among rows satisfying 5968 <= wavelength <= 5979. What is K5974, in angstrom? 5968.32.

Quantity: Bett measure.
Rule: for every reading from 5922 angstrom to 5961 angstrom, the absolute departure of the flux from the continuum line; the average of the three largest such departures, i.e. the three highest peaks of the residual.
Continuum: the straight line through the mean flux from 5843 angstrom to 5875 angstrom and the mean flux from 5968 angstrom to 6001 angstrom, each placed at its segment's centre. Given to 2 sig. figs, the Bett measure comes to 0.31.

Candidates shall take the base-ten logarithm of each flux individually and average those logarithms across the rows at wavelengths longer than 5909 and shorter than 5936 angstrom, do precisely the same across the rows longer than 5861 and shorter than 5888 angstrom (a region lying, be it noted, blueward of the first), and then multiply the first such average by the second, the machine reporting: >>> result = 1.48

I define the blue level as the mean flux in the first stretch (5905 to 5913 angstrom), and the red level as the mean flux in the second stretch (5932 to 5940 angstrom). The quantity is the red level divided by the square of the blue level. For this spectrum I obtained 0.0615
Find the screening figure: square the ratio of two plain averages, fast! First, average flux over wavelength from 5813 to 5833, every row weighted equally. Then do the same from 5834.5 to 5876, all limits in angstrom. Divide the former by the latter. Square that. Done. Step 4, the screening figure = 1.05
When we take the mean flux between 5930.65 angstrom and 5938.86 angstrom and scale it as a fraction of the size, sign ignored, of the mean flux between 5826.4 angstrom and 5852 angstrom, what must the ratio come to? 0.97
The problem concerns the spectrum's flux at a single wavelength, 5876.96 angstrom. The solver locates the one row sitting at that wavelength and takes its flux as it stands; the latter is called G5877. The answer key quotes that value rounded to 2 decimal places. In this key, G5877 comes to 16.80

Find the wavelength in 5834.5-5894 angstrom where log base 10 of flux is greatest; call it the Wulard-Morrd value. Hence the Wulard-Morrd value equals 5839.19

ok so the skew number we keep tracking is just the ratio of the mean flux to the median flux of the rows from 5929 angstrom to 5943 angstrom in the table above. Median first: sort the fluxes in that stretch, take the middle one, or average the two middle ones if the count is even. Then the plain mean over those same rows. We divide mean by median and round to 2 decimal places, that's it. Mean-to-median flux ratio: 1.00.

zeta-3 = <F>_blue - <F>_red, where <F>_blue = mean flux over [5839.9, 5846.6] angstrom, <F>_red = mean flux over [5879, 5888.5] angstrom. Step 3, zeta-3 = 1.1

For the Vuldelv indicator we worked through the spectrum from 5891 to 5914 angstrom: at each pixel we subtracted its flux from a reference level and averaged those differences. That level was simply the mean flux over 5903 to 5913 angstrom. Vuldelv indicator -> 1.00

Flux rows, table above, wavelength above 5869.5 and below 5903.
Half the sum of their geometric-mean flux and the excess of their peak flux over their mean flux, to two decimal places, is 8.46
